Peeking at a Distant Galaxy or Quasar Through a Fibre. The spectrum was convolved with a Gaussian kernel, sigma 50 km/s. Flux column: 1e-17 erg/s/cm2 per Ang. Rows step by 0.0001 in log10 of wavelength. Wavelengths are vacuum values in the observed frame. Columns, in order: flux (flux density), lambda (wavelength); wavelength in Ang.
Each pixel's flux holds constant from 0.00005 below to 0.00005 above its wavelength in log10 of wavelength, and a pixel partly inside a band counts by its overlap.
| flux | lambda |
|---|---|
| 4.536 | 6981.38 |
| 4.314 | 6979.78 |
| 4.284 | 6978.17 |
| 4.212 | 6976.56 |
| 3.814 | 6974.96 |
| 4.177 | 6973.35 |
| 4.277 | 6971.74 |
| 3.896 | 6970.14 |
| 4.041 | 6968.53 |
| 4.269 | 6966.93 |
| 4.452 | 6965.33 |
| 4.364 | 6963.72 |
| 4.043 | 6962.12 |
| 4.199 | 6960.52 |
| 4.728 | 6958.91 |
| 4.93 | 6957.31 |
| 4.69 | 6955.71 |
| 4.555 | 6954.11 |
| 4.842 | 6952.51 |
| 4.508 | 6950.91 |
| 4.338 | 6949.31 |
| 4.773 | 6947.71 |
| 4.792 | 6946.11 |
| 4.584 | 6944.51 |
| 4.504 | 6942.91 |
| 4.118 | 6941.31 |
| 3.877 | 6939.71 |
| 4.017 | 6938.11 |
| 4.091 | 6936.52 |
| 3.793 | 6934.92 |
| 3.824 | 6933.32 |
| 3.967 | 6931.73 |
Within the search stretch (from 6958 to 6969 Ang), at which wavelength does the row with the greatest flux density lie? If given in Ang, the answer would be 6958.91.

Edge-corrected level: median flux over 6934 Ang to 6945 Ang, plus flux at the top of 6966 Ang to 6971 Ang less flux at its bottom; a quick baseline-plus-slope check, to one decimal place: 3.7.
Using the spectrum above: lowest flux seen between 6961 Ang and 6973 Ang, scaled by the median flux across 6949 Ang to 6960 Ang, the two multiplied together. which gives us 18.3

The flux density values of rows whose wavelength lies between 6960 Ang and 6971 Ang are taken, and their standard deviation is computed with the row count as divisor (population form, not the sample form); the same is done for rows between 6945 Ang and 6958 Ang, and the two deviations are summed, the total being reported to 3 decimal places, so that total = 0.368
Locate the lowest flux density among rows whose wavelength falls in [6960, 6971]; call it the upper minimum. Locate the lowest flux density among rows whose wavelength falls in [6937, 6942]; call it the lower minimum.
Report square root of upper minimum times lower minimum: 3.89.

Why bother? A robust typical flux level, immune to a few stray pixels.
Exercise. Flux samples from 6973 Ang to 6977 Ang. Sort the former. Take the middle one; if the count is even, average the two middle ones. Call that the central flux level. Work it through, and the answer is 4.18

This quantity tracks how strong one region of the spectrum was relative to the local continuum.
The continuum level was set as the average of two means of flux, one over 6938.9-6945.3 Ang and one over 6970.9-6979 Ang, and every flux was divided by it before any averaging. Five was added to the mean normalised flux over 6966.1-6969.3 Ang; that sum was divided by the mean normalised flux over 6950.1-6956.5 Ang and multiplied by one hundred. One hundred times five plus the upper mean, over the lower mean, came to 542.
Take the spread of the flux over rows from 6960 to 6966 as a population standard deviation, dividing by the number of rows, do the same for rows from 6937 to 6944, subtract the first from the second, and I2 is 0.076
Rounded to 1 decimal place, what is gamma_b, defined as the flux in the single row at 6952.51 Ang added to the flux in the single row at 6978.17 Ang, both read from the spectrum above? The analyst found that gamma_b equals 9.1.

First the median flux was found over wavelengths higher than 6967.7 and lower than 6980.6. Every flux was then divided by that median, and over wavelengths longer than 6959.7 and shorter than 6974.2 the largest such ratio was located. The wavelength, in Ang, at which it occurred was 6965.33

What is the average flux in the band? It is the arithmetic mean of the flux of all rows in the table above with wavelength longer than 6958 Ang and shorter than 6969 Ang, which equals 4.3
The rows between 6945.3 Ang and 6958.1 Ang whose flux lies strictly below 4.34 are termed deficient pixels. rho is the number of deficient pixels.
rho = 1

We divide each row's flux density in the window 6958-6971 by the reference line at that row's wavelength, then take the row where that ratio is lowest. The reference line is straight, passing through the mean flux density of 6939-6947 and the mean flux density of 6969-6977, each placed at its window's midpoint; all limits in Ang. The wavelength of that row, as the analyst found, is 6970.14 Ang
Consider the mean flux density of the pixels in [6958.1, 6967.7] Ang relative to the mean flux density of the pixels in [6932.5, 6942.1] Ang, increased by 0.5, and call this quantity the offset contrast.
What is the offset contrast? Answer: 1.60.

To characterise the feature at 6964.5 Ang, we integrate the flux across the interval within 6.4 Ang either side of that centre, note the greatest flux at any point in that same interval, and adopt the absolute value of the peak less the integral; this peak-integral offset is 50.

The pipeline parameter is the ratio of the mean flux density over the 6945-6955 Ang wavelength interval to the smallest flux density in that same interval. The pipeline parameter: 1.07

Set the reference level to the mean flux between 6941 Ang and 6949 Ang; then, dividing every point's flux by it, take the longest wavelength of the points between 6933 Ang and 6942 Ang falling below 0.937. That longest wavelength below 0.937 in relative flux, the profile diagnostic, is 6941.31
